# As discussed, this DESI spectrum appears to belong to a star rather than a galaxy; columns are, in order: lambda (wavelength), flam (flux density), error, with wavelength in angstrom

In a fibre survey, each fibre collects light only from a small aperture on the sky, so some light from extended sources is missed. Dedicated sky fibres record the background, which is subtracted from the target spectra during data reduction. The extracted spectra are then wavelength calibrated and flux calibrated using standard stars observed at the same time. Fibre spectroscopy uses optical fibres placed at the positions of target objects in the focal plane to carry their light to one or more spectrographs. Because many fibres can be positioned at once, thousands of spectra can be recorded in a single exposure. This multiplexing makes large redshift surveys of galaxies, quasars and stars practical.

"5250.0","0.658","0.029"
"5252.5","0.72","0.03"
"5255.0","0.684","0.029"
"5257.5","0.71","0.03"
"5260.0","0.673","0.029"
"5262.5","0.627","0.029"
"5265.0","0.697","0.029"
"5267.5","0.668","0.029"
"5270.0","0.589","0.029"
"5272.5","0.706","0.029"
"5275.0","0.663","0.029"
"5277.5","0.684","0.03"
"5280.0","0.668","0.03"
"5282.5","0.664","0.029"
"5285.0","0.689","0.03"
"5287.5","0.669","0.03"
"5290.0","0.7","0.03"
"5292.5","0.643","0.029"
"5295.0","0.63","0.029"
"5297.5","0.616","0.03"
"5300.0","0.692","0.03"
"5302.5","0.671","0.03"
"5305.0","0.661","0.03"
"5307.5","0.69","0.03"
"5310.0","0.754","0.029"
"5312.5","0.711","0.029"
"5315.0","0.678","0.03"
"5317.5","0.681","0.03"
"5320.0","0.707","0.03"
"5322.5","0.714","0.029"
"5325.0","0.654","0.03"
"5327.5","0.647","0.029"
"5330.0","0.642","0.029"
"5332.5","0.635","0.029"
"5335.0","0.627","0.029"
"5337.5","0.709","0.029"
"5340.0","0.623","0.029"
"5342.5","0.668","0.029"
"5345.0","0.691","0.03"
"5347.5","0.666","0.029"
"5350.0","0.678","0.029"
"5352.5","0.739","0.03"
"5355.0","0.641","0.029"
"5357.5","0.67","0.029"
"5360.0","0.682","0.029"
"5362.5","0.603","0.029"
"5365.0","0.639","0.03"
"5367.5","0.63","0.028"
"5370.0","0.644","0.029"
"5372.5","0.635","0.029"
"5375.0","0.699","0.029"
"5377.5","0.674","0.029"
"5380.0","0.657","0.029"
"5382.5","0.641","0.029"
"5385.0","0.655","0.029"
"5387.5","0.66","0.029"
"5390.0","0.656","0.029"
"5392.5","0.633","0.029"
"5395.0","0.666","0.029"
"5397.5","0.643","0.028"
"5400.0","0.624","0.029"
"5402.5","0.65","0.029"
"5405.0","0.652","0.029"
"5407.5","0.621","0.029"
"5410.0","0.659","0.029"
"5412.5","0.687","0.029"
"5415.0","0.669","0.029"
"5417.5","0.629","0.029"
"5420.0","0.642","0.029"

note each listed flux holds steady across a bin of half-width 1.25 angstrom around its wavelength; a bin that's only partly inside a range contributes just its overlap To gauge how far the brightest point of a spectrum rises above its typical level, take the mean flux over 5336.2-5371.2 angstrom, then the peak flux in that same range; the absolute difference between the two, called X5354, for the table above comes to 0.076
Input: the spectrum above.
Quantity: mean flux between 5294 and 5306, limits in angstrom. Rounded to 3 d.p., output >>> 0.654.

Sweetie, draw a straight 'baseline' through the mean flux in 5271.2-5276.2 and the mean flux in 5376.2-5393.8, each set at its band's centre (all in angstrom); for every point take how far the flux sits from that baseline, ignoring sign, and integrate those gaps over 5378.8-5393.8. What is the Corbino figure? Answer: 0.11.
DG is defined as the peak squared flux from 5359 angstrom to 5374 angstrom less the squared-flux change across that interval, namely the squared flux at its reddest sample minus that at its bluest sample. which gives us 0.53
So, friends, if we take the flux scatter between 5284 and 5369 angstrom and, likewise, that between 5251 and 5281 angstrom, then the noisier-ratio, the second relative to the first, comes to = 1.0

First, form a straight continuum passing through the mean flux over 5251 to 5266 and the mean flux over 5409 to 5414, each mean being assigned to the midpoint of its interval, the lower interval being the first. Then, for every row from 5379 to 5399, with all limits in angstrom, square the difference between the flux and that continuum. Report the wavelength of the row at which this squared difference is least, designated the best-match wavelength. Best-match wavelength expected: 5395.0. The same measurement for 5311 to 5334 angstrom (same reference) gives 5317.5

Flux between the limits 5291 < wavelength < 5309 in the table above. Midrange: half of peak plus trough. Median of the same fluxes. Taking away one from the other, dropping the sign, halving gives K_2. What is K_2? 0.0035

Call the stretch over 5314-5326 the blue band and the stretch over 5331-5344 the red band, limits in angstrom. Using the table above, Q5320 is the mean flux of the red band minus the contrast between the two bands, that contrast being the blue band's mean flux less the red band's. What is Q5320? 0.618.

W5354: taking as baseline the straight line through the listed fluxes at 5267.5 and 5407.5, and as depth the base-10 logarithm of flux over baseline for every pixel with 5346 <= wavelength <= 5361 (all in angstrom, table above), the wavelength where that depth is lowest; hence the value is 5355.0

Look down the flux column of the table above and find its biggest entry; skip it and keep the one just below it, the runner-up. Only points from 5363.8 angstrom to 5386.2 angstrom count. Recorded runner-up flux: 0.674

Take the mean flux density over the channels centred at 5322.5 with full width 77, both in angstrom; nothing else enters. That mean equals 0.673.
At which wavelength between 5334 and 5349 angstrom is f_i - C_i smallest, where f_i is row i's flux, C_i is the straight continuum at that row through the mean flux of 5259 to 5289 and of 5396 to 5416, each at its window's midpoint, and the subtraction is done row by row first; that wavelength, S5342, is 5340.0 angstrom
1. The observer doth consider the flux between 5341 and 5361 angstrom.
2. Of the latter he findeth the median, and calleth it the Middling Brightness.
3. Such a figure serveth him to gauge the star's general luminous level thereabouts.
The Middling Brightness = 0.674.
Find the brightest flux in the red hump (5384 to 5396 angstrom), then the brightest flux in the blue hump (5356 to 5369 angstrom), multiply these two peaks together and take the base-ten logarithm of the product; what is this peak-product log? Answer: -0.34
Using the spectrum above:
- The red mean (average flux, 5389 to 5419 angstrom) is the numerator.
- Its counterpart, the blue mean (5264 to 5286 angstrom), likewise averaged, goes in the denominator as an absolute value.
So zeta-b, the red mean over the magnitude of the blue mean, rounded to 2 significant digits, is 0.97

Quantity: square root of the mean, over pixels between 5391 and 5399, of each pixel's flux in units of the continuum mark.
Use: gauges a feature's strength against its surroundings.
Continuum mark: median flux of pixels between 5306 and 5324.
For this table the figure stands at 0.957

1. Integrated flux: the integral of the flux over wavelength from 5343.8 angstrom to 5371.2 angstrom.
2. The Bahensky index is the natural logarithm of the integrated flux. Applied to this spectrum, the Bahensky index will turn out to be 2.90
